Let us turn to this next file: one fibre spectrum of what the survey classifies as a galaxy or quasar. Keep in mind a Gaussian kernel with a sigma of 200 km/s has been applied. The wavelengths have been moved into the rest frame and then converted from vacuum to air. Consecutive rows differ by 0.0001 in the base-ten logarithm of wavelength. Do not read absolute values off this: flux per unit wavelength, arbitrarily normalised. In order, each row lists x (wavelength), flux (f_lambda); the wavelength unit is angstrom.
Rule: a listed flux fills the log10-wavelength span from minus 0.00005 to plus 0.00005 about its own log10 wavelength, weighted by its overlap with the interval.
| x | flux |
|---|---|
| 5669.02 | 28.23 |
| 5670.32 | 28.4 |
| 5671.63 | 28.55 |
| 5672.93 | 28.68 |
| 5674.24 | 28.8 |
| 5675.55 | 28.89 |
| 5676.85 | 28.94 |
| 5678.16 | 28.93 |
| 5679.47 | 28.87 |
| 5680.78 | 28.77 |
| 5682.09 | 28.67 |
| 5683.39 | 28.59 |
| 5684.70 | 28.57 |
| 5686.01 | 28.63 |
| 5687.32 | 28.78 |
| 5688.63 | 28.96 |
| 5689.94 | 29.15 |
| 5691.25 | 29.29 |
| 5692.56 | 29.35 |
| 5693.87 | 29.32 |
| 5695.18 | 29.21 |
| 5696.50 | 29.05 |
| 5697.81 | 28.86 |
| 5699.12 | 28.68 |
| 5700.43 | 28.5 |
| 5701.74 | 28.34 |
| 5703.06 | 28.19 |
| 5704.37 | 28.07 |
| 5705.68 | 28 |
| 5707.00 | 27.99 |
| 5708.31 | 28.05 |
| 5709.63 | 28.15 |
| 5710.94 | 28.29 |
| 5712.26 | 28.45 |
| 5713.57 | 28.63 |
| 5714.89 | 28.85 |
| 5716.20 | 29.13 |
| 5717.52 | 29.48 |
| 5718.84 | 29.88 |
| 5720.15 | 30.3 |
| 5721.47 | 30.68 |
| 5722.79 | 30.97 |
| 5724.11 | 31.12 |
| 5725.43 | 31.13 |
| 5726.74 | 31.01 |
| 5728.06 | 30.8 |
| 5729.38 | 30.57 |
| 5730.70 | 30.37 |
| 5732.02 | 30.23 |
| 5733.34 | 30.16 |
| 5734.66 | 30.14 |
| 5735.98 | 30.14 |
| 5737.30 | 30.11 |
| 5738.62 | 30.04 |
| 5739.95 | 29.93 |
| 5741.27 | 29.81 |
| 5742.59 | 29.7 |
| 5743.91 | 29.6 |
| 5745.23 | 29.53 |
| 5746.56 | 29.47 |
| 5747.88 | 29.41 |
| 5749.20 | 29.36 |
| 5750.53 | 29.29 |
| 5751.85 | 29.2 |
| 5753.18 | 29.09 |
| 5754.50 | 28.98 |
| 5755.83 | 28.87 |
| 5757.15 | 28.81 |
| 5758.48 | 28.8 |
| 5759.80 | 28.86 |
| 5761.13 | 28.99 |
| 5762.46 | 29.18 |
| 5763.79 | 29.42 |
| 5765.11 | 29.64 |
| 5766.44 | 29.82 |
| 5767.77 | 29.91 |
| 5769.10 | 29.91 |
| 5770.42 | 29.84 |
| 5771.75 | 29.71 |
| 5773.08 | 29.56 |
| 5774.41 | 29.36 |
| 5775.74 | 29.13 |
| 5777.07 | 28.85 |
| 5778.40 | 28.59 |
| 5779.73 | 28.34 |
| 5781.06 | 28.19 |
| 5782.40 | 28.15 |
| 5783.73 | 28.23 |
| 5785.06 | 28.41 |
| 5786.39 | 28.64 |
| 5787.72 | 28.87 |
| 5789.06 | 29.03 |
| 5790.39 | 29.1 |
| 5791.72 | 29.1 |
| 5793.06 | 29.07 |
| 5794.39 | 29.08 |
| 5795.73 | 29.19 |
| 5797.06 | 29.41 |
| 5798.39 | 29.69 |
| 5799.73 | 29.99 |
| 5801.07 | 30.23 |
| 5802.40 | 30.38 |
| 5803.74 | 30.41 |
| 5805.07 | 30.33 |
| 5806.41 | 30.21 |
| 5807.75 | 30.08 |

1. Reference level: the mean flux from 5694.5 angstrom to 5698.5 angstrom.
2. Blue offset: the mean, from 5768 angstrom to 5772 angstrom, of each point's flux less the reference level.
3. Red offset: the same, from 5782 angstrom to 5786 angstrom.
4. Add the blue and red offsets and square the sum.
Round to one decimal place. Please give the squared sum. 0.0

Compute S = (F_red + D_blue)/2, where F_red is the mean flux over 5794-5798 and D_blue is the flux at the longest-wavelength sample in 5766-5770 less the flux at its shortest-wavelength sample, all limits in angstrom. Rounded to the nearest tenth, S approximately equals 14.7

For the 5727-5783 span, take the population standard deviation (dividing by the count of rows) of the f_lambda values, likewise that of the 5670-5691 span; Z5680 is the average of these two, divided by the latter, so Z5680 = 2.16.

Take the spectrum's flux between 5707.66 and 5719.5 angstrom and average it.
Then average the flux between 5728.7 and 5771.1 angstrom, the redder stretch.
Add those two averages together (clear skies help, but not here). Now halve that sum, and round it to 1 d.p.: 29.2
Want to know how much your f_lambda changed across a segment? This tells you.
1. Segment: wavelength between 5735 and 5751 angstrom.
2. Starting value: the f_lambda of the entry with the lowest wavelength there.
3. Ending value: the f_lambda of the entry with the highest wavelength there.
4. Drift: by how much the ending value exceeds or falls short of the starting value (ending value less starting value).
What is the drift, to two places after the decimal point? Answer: -0.85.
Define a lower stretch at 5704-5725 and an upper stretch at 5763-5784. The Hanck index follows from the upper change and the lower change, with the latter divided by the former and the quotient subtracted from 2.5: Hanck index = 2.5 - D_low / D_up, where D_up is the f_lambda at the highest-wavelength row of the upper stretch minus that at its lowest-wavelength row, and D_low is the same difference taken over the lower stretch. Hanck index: 5.1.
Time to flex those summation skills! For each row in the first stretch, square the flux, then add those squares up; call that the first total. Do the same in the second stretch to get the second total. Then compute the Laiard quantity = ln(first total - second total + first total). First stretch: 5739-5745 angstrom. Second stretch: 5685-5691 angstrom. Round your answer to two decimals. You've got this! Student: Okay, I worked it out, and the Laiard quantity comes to 8.23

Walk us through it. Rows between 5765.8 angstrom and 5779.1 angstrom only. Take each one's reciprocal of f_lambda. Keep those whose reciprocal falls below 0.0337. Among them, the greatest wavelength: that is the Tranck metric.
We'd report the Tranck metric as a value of 5771.75 angstrom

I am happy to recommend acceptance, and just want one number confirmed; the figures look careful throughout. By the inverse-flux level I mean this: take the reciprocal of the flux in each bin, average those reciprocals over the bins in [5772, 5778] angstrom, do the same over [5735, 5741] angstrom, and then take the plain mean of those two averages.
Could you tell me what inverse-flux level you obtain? 0.0337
